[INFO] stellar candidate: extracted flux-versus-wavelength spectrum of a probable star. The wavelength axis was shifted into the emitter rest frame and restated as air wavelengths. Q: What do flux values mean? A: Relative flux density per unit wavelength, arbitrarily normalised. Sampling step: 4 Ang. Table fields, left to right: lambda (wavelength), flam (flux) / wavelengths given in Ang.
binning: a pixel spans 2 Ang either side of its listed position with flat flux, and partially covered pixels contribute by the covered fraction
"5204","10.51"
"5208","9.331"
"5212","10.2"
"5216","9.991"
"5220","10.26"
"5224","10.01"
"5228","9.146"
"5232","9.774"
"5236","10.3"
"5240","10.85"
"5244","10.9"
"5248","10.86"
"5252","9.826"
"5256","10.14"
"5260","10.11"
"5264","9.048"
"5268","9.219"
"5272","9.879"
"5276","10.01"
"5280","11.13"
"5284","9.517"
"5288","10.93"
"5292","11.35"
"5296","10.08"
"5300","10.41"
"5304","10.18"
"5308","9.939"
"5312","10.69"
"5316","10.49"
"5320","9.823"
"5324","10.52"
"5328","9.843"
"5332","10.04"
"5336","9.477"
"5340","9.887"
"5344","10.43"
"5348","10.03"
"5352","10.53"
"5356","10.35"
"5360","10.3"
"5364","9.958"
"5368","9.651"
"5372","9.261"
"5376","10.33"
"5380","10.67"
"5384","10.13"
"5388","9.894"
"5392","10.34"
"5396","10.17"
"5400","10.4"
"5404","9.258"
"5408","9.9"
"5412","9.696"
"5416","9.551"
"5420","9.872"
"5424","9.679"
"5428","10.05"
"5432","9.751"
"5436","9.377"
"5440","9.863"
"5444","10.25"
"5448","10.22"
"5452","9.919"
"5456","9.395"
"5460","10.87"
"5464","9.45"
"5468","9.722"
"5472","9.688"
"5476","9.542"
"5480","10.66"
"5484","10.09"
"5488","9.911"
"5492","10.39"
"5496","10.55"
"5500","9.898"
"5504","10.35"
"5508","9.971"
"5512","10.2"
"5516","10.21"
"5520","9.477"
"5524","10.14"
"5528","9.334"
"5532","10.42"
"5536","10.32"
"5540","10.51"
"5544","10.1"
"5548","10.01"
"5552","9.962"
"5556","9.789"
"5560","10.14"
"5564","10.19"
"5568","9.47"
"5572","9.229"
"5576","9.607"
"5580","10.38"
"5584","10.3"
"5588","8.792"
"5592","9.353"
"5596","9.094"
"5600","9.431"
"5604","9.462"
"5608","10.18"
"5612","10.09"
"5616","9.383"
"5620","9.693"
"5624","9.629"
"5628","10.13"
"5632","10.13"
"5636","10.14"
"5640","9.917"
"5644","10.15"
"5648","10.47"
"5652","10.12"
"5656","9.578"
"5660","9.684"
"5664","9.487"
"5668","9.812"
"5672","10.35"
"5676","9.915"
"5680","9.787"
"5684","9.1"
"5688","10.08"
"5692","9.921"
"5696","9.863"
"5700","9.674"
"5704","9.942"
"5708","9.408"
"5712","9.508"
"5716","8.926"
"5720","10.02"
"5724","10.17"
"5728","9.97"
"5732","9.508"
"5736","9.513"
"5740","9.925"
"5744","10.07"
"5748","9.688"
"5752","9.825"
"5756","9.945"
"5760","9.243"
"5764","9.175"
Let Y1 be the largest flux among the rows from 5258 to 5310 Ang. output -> 11.35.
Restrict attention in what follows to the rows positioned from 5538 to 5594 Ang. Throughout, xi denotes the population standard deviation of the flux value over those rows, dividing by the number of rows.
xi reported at 0.48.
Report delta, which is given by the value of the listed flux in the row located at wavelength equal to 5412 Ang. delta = 9.696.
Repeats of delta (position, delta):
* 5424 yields 9.679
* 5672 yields 10.35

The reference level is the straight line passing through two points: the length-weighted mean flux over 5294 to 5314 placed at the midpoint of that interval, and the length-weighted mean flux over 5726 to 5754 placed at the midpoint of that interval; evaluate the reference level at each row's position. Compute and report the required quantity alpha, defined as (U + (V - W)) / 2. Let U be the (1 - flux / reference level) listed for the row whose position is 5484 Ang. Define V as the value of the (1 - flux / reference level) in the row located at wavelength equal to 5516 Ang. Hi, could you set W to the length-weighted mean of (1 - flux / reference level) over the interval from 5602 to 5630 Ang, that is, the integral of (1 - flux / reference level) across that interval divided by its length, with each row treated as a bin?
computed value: -0.017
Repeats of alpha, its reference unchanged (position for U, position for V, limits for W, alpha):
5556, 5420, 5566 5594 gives 0.004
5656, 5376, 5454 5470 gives -0.003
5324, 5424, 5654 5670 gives -0.003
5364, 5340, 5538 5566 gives 0.033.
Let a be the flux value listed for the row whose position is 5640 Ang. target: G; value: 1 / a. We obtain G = 0.101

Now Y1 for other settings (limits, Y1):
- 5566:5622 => 10.38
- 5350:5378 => 10.53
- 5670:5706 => 10.35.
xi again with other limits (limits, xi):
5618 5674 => 0.29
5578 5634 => 0.47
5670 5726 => 0.39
